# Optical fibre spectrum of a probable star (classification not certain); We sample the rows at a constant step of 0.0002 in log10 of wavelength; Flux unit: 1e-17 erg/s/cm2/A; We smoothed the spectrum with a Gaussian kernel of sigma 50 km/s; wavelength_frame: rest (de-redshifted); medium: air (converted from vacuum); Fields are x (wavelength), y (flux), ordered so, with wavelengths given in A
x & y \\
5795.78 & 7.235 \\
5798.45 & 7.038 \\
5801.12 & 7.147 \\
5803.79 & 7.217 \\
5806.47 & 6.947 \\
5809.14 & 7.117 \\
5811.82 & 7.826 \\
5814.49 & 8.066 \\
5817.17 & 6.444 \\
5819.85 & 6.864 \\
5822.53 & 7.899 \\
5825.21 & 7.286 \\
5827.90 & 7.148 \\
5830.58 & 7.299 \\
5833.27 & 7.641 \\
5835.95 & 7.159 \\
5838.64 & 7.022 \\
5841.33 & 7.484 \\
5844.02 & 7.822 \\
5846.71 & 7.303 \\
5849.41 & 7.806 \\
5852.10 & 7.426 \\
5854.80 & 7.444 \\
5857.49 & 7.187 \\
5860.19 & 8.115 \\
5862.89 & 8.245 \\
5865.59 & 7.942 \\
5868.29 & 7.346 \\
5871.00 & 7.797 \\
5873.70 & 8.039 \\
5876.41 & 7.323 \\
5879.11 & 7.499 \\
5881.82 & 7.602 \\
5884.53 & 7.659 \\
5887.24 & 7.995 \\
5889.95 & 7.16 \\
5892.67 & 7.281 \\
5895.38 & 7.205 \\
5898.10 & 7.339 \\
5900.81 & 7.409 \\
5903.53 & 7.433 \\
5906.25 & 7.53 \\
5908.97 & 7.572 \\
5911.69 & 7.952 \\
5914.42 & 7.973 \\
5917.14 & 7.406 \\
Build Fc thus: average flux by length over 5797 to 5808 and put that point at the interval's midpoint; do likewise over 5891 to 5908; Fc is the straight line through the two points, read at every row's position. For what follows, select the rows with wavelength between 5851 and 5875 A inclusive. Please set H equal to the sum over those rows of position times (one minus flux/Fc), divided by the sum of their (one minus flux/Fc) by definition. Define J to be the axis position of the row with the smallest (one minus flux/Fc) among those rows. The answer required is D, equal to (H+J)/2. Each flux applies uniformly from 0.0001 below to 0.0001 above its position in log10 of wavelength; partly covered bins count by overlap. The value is 5863.9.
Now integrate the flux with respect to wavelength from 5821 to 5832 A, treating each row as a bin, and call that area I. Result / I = 81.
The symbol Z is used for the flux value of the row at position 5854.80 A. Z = 7.444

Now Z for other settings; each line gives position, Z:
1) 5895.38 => 7.205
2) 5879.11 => 7.499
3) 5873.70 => 8.039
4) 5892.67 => 7.281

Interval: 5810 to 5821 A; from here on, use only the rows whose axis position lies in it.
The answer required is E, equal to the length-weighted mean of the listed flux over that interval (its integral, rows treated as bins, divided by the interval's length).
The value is 7.30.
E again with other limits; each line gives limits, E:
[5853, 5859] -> 7.35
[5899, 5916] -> 7.64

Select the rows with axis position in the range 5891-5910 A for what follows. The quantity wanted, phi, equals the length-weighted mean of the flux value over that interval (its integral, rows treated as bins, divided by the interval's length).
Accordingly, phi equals 7.39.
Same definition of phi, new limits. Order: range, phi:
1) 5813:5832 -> 7.29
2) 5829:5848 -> 7.39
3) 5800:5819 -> 7.24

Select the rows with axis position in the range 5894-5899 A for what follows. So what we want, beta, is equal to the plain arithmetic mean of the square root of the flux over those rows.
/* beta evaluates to 2.70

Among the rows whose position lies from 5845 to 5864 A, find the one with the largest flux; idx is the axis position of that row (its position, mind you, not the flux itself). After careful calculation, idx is 5862.89 A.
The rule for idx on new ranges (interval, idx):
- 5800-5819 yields 5814.49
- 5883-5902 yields 5887.24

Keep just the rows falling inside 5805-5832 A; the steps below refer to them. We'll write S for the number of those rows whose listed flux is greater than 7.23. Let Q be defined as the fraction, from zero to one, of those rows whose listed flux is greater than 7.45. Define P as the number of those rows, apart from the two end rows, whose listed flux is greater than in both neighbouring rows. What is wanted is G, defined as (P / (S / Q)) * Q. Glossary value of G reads 0.036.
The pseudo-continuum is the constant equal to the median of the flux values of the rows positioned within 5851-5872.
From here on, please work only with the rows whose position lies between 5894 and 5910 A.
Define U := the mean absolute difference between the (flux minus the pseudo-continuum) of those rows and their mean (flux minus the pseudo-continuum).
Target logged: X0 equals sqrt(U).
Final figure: 0.31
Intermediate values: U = 0.10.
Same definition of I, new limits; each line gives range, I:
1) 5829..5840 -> 80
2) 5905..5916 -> 85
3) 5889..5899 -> 72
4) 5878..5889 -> 84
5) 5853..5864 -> 85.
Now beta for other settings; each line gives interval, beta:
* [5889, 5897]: 2.69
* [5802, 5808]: 2.66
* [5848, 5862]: 2.76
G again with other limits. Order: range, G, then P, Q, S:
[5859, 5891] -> 0.153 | 3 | 0.75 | 11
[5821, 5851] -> 0.052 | 2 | 0.45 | 8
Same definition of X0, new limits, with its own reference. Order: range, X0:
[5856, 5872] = 0.58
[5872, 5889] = 0.47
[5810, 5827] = 0.73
